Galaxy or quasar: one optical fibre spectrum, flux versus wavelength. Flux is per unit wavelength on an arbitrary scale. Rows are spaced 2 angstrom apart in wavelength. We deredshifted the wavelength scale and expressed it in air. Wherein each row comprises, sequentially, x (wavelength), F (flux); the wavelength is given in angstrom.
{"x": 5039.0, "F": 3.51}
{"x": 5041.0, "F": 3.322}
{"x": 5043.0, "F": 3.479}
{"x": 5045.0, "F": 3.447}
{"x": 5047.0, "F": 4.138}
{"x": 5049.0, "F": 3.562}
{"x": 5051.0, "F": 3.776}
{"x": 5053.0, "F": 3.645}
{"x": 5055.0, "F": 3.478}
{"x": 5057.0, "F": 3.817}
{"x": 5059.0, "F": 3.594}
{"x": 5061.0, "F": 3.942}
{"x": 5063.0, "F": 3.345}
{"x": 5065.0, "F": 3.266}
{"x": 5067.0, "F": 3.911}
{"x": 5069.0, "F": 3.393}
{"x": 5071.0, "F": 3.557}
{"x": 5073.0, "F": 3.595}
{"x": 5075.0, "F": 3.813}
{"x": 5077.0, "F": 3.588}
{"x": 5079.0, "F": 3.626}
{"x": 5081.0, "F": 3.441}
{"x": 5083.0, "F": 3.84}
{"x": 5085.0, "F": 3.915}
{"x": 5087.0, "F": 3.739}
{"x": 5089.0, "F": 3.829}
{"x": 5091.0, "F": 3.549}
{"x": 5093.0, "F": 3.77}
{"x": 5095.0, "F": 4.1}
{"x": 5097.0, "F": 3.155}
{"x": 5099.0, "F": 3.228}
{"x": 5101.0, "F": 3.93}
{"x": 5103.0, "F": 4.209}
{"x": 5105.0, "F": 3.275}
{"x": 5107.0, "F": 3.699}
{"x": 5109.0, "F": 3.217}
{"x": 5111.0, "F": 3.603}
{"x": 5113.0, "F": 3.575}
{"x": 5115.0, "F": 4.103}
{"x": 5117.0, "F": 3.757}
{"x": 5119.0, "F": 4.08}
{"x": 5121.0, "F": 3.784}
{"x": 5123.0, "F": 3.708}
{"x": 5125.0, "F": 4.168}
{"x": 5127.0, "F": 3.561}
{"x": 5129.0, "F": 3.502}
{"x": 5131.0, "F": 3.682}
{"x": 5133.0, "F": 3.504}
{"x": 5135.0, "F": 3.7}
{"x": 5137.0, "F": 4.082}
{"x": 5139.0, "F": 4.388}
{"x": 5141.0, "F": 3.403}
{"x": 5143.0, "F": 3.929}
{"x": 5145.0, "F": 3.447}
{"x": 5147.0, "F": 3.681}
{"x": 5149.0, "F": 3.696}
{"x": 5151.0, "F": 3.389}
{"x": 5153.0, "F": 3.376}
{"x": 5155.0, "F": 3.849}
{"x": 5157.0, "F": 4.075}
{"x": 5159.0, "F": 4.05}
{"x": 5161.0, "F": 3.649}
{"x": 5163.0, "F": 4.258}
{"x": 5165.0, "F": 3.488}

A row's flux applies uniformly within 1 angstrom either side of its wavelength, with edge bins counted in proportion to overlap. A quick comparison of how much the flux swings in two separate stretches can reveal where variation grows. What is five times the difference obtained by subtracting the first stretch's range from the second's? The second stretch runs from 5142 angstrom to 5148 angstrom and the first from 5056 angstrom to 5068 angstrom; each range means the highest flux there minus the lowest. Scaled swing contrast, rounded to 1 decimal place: -1.0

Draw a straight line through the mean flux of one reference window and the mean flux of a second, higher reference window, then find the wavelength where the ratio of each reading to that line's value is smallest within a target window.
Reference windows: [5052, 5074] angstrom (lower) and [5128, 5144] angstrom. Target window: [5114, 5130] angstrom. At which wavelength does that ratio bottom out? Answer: 5129.0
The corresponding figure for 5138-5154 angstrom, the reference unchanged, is 5153.0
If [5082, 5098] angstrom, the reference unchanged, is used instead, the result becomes 5097.0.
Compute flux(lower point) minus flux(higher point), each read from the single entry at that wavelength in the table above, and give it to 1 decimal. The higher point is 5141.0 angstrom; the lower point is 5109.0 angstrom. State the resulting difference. -0.2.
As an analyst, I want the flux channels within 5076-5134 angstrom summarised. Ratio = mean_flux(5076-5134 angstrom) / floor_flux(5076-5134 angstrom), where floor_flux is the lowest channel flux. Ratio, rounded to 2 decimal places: 1.17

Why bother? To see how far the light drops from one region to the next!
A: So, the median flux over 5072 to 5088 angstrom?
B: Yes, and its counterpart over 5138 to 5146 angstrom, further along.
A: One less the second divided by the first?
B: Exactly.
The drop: 0.00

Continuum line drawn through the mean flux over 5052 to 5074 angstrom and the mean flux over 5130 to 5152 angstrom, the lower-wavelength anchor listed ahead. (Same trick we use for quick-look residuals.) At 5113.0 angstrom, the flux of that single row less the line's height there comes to -0.1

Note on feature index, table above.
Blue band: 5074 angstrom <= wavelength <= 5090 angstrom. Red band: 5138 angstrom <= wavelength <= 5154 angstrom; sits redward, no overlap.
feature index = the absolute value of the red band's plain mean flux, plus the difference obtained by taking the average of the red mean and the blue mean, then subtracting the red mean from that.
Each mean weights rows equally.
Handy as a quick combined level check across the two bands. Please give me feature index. 3.69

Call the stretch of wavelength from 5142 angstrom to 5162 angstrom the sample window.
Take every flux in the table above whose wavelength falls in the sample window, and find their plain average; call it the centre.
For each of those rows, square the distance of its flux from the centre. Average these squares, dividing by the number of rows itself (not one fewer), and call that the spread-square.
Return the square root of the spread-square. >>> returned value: 0.25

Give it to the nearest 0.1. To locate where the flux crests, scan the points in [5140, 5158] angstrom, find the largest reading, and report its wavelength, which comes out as 5157.0 angstrom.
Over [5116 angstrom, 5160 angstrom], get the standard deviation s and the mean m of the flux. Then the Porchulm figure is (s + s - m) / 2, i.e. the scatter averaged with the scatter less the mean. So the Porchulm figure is -1.60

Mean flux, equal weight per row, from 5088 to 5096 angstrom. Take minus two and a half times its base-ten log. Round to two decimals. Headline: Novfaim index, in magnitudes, -1.45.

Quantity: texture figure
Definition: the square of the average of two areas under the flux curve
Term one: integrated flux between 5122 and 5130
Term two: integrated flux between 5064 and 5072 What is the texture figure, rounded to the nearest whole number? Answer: 845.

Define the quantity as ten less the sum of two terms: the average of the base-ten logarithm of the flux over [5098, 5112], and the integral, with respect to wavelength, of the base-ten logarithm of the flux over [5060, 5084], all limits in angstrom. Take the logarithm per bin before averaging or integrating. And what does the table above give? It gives -3.9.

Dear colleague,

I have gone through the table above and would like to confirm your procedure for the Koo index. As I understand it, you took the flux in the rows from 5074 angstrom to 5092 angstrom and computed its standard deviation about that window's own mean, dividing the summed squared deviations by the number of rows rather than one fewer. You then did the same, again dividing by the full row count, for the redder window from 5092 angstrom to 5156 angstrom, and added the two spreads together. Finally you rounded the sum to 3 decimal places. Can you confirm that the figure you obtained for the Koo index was 0.463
